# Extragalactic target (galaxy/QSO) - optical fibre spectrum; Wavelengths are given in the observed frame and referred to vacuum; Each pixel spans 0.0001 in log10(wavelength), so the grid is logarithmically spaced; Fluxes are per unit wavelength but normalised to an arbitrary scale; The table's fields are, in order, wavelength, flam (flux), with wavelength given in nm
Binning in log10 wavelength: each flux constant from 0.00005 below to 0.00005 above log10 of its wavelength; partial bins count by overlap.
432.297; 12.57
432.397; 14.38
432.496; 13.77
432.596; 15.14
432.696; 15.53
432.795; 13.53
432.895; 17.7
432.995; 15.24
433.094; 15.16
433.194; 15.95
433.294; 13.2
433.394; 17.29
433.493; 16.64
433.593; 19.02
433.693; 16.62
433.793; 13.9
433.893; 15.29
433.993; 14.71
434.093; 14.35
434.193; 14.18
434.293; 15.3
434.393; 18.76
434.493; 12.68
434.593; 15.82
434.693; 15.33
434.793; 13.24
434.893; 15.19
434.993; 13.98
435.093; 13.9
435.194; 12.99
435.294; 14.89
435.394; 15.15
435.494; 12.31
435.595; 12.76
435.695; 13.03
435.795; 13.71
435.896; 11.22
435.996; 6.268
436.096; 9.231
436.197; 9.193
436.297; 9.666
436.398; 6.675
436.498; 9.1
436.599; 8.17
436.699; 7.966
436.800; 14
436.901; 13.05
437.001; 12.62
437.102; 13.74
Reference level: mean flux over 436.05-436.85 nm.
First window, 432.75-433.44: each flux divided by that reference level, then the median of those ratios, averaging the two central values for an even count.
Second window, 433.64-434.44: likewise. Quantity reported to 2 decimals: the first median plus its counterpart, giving 3.27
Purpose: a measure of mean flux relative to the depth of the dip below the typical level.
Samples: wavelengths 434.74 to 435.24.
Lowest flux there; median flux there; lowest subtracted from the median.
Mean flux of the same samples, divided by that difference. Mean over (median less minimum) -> 15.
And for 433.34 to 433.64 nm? 27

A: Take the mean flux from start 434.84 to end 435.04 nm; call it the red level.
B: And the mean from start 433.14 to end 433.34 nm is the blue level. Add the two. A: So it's 29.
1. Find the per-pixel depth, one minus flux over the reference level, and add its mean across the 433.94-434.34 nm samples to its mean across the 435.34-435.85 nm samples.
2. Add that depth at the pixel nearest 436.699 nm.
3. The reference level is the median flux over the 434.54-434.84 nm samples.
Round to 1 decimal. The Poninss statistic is 0.7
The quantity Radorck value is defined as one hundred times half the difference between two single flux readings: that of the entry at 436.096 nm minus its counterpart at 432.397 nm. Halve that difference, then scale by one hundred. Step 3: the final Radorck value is -257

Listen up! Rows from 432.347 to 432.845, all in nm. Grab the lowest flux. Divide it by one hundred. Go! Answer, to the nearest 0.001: 0.135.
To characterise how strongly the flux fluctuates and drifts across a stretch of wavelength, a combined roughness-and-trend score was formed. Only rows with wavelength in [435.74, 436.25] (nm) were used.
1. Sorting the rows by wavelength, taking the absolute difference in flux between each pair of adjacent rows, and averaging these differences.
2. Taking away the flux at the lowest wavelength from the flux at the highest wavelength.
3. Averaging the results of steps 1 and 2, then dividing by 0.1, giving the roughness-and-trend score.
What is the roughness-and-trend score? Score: -10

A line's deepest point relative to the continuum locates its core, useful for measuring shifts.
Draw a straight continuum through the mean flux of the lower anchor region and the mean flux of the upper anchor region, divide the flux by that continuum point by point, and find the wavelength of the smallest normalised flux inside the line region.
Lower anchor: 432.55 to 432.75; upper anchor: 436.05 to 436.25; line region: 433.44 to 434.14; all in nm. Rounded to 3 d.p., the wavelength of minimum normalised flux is 433.793 nm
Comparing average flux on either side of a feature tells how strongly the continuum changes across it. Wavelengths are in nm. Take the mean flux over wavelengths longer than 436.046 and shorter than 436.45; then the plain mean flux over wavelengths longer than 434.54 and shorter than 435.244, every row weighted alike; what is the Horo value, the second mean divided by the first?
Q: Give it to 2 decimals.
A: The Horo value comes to 1.65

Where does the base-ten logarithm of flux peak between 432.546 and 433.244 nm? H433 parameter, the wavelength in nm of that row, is 432.895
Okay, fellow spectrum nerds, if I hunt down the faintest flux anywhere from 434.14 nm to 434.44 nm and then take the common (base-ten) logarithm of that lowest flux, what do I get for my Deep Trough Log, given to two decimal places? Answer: 1.15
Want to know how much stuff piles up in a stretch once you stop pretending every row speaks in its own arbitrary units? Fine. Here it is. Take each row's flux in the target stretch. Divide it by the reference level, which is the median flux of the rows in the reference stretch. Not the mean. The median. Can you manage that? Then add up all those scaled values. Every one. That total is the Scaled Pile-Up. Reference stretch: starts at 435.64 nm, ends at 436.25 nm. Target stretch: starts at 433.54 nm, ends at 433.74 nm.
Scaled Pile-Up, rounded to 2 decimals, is 3.49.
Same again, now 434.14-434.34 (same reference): 2.88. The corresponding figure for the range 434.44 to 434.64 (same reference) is 2.79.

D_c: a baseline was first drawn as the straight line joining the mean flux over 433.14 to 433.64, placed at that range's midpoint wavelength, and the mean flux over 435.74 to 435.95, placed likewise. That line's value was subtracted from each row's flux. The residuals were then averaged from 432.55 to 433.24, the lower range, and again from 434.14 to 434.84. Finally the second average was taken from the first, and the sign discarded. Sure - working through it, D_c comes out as 2.2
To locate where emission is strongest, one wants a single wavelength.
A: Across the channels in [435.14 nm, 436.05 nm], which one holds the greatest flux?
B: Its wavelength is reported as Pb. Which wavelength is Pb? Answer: 435.394 nm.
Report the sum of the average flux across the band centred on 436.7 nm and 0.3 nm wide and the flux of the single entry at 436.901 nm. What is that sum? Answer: 23.1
